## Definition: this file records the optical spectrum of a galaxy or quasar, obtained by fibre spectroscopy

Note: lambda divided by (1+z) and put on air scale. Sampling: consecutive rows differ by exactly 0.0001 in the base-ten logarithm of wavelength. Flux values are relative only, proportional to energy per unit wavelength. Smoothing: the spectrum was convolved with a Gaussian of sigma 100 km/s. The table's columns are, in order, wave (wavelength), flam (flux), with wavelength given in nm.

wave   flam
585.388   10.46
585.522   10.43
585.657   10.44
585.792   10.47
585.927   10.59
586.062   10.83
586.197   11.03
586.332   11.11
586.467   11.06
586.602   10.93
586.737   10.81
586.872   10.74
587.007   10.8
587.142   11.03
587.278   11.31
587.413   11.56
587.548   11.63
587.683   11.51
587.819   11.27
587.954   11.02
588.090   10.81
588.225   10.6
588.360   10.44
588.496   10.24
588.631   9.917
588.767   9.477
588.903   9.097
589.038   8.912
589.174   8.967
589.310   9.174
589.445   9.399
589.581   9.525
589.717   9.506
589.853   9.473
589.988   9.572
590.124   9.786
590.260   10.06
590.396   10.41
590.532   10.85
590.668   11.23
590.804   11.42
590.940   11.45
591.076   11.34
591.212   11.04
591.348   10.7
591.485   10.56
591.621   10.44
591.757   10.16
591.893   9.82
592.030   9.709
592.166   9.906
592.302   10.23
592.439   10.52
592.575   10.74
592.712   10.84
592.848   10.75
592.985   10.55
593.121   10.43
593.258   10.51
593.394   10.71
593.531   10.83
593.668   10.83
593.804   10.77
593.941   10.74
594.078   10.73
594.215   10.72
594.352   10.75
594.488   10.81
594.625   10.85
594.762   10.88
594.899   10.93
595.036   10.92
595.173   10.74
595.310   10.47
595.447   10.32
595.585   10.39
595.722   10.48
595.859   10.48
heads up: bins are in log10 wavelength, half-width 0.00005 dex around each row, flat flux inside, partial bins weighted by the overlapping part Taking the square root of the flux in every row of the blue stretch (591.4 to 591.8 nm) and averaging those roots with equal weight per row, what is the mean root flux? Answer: 3.22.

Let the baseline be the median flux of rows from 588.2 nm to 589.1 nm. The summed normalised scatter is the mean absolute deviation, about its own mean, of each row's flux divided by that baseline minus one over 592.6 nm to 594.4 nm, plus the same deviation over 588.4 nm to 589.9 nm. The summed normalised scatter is 0.039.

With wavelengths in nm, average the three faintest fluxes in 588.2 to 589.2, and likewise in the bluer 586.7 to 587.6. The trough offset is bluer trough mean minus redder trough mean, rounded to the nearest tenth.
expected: 1.8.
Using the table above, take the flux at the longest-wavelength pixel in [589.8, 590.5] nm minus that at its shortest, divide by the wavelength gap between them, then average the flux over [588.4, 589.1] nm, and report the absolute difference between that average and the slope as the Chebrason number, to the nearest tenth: 7.8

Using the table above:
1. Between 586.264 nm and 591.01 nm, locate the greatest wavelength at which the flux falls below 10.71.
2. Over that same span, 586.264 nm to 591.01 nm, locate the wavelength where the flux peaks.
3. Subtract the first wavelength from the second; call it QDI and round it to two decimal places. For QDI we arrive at -2.85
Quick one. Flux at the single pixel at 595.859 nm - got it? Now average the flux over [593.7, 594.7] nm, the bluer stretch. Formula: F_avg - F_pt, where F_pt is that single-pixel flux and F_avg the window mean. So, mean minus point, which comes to 0.3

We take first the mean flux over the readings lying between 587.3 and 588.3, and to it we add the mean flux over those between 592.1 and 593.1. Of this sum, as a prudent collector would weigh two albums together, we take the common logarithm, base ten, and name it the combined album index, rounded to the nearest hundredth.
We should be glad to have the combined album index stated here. 1.34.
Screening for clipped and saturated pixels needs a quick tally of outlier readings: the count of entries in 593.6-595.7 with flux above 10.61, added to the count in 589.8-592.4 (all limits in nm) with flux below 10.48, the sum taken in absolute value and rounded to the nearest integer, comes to 23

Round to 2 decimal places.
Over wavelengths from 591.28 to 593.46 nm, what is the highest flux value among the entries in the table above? 10.84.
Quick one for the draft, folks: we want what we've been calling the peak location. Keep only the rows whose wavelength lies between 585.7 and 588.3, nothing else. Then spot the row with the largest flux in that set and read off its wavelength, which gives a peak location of 587.548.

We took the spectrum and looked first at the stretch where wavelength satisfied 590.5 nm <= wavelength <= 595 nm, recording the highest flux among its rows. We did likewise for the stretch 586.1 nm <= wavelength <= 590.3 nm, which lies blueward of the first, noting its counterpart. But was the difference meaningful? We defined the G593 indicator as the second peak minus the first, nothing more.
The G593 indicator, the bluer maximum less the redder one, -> 0.18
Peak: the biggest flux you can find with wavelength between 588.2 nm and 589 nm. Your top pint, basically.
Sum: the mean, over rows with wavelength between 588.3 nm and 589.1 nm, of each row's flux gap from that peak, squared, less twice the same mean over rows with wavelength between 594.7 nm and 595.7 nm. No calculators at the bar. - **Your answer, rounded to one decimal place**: 1.0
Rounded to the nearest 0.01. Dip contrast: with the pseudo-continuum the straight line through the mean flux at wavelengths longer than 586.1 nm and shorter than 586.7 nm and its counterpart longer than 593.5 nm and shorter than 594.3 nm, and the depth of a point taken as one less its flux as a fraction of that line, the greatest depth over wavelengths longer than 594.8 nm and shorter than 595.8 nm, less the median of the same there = 0.02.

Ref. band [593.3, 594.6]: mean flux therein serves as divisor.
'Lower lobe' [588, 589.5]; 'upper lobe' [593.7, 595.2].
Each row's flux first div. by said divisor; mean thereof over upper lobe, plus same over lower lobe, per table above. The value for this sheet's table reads 1.91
